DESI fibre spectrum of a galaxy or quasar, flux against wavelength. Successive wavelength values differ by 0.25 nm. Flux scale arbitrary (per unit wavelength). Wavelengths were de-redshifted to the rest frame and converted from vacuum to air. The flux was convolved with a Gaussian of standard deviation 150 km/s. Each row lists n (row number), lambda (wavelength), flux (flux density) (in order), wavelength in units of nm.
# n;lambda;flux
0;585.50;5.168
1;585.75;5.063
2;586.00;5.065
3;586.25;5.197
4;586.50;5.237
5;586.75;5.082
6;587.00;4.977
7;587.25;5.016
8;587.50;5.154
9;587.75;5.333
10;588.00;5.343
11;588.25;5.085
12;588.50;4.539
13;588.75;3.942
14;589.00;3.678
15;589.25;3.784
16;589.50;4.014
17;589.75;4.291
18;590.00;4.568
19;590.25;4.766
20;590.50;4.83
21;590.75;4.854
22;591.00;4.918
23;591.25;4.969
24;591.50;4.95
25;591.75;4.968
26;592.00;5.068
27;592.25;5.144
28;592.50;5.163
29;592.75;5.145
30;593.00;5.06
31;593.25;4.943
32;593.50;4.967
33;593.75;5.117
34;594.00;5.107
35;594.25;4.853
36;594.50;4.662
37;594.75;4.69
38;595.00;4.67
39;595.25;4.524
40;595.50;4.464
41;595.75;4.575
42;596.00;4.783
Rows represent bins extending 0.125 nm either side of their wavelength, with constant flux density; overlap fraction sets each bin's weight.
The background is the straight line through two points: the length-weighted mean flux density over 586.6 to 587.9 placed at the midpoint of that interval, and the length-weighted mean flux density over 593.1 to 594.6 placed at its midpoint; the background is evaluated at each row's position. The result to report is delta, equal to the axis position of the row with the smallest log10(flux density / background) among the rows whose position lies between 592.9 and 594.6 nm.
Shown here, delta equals 594.50 nm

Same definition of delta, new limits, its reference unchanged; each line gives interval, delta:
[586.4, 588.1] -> 587.00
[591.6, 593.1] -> 591.75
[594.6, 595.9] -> 595.50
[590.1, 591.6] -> 590.25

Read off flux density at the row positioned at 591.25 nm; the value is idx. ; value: 4.969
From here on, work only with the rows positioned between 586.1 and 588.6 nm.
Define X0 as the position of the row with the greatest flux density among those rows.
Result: 588.00 nm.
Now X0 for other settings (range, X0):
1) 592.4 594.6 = 592.50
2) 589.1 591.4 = 591.25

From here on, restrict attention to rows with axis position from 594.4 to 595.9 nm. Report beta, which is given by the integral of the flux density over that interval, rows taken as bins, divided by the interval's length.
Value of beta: 4.60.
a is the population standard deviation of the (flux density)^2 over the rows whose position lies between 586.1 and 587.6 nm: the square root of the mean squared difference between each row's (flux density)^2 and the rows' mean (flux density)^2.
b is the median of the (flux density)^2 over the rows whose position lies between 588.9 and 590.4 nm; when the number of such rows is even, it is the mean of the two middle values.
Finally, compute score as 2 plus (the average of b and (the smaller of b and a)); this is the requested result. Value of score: 11.1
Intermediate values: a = 1.0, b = 17.3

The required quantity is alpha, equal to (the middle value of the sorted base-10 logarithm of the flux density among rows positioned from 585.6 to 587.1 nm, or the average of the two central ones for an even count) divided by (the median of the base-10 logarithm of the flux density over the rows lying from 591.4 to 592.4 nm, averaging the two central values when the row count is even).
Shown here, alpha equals 1.01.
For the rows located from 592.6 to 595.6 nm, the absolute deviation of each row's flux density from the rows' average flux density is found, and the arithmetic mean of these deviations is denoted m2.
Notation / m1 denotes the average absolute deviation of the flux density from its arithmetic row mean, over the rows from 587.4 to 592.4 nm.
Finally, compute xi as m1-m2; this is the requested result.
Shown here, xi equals 0.2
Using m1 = 0.42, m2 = 0.21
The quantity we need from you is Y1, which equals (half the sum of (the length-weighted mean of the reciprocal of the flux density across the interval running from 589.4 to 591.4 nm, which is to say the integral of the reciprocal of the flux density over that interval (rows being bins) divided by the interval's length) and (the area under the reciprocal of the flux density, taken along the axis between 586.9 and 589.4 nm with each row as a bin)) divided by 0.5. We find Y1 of 0.76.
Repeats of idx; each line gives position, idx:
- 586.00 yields 5.065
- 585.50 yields 5.168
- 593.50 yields 4.967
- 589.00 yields 3.678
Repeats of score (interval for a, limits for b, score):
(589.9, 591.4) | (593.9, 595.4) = 13.6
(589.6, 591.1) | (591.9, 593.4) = 16.0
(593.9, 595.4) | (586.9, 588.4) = 16.0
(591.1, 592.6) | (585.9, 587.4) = 15.3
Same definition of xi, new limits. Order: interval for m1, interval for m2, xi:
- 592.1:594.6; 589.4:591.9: -0.1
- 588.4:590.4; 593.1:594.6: 0.2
